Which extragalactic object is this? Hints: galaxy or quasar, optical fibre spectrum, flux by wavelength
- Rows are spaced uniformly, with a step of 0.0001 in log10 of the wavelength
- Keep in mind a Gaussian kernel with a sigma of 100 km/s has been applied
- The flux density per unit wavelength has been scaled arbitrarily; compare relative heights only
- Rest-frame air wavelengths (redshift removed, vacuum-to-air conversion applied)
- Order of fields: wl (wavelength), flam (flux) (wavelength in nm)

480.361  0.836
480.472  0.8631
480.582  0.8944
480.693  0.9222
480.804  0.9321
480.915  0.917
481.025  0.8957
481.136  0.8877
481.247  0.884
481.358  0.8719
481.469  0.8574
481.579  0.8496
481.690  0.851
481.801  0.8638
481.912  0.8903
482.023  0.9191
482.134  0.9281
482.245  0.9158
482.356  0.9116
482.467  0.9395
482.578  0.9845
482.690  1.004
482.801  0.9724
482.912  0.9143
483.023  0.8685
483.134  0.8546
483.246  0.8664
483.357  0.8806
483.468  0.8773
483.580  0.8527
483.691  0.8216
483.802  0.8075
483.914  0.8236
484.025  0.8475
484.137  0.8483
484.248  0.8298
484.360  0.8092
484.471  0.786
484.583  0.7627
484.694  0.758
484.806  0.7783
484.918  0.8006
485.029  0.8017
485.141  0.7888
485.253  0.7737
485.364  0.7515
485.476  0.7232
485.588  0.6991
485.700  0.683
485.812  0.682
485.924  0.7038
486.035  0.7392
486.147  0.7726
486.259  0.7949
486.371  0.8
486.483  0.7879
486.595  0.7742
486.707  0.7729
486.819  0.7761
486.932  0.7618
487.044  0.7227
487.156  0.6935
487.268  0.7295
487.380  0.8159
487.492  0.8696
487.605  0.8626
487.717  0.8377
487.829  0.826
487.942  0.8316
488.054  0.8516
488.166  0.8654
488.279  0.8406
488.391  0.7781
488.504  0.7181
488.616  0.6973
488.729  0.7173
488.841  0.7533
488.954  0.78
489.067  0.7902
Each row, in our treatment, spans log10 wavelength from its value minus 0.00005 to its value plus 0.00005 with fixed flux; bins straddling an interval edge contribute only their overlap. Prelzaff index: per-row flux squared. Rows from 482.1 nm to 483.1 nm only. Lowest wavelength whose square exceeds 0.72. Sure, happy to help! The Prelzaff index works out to 482.134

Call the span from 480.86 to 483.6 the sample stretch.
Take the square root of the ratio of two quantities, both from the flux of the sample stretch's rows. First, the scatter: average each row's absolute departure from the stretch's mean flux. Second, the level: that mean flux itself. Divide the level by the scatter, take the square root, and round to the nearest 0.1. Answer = 5.2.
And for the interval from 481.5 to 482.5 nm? 5.5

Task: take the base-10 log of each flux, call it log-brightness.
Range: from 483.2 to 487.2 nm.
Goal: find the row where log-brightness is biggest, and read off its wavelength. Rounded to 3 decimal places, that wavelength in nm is 483.357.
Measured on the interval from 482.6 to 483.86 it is 482.690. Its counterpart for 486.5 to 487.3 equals 486.819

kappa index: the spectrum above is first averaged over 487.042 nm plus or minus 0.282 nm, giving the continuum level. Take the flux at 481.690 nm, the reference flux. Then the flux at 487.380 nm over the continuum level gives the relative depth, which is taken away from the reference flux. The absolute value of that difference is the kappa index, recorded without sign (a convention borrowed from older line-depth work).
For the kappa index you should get 0.26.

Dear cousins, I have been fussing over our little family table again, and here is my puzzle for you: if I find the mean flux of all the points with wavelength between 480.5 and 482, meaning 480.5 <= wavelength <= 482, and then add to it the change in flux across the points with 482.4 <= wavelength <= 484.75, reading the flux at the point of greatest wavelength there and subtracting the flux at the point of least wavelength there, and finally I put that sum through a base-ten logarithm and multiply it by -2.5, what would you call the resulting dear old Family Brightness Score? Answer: 0.38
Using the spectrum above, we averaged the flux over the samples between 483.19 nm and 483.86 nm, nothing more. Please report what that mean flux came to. 0.85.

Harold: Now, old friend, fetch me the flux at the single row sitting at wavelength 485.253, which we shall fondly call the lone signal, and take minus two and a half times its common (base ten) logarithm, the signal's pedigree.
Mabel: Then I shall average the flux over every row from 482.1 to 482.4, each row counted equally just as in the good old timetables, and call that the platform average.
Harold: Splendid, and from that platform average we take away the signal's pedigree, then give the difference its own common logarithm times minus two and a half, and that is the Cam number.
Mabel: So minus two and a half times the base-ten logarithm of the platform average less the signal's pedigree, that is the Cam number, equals 0.48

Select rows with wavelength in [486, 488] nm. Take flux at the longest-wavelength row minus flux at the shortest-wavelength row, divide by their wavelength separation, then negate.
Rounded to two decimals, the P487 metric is -0.05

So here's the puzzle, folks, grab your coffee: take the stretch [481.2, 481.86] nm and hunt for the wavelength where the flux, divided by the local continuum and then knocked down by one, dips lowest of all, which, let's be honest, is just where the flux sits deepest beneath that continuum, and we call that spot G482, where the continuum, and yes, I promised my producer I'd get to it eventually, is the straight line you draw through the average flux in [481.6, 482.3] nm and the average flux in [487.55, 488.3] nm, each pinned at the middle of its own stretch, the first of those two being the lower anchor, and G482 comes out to 481.579 nm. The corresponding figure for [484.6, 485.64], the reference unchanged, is 485.588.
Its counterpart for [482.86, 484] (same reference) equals 483.802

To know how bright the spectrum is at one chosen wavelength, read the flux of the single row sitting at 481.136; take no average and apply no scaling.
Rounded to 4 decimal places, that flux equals 0.8877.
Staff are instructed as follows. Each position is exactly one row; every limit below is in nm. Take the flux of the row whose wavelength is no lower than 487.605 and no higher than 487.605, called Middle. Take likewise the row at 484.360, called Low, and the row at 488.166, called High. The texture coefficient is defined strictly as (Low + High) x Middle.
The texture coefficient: 1.44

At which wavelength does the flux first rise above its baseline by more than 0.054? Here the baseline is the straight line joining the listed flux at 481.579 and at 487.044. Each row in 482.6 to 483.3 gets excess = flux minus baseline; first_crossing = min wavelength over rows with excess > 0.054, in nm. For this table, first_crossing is 482.690 nm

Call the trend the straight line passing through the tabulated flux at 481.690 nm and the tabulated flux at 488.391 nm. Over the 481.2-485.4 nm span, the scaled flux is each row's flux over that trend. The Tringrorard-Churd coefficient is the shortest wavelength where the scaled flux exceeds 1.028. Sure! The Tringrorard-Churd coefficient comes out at 481.247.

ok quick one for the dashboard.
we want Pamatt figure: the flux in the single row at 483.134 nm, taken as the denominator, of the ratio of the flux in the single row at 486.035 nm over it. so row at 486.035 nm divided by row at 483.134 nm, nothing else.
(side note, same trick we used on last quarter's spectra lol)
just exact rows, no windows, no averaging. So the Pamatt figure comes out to 0.86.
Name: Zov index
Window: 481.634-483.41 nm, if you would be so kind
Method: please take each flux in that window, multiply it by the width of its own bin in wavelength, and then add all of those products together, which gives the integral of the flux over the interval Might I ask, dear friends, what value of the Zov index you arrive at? 1.62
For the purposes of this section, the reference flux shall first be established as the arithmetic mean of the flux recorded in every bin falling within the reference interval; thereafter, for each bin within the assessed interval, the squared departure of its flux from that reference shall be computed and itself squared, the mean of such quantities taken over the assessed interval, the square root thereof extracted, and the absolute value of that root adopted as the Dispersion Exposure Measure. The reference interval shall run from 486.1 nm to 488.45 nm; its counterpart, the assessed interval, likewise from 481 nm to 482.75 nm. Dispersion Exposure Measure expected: 0.017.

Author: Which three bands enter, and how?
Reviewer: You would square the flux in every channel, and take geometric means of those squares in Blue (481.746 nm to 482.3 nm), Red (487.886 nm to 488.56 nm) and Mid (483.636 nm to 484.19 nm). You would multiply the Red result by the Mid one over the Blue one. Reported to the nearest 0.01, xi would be 0.56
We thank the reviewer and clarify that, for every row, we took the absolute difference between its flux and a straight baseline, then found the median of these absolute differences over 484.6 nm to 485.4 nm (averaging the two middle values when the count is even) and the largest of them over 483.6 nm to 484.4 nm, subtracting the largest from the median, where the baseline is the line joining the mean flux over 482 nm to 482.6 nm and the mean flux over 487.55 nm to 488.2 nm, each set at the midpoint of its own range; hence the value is 0.01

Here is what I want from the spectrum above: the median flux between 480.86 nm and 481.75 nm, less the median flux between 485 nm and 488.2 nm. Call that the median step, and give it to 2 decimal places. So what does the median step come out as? 0.10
